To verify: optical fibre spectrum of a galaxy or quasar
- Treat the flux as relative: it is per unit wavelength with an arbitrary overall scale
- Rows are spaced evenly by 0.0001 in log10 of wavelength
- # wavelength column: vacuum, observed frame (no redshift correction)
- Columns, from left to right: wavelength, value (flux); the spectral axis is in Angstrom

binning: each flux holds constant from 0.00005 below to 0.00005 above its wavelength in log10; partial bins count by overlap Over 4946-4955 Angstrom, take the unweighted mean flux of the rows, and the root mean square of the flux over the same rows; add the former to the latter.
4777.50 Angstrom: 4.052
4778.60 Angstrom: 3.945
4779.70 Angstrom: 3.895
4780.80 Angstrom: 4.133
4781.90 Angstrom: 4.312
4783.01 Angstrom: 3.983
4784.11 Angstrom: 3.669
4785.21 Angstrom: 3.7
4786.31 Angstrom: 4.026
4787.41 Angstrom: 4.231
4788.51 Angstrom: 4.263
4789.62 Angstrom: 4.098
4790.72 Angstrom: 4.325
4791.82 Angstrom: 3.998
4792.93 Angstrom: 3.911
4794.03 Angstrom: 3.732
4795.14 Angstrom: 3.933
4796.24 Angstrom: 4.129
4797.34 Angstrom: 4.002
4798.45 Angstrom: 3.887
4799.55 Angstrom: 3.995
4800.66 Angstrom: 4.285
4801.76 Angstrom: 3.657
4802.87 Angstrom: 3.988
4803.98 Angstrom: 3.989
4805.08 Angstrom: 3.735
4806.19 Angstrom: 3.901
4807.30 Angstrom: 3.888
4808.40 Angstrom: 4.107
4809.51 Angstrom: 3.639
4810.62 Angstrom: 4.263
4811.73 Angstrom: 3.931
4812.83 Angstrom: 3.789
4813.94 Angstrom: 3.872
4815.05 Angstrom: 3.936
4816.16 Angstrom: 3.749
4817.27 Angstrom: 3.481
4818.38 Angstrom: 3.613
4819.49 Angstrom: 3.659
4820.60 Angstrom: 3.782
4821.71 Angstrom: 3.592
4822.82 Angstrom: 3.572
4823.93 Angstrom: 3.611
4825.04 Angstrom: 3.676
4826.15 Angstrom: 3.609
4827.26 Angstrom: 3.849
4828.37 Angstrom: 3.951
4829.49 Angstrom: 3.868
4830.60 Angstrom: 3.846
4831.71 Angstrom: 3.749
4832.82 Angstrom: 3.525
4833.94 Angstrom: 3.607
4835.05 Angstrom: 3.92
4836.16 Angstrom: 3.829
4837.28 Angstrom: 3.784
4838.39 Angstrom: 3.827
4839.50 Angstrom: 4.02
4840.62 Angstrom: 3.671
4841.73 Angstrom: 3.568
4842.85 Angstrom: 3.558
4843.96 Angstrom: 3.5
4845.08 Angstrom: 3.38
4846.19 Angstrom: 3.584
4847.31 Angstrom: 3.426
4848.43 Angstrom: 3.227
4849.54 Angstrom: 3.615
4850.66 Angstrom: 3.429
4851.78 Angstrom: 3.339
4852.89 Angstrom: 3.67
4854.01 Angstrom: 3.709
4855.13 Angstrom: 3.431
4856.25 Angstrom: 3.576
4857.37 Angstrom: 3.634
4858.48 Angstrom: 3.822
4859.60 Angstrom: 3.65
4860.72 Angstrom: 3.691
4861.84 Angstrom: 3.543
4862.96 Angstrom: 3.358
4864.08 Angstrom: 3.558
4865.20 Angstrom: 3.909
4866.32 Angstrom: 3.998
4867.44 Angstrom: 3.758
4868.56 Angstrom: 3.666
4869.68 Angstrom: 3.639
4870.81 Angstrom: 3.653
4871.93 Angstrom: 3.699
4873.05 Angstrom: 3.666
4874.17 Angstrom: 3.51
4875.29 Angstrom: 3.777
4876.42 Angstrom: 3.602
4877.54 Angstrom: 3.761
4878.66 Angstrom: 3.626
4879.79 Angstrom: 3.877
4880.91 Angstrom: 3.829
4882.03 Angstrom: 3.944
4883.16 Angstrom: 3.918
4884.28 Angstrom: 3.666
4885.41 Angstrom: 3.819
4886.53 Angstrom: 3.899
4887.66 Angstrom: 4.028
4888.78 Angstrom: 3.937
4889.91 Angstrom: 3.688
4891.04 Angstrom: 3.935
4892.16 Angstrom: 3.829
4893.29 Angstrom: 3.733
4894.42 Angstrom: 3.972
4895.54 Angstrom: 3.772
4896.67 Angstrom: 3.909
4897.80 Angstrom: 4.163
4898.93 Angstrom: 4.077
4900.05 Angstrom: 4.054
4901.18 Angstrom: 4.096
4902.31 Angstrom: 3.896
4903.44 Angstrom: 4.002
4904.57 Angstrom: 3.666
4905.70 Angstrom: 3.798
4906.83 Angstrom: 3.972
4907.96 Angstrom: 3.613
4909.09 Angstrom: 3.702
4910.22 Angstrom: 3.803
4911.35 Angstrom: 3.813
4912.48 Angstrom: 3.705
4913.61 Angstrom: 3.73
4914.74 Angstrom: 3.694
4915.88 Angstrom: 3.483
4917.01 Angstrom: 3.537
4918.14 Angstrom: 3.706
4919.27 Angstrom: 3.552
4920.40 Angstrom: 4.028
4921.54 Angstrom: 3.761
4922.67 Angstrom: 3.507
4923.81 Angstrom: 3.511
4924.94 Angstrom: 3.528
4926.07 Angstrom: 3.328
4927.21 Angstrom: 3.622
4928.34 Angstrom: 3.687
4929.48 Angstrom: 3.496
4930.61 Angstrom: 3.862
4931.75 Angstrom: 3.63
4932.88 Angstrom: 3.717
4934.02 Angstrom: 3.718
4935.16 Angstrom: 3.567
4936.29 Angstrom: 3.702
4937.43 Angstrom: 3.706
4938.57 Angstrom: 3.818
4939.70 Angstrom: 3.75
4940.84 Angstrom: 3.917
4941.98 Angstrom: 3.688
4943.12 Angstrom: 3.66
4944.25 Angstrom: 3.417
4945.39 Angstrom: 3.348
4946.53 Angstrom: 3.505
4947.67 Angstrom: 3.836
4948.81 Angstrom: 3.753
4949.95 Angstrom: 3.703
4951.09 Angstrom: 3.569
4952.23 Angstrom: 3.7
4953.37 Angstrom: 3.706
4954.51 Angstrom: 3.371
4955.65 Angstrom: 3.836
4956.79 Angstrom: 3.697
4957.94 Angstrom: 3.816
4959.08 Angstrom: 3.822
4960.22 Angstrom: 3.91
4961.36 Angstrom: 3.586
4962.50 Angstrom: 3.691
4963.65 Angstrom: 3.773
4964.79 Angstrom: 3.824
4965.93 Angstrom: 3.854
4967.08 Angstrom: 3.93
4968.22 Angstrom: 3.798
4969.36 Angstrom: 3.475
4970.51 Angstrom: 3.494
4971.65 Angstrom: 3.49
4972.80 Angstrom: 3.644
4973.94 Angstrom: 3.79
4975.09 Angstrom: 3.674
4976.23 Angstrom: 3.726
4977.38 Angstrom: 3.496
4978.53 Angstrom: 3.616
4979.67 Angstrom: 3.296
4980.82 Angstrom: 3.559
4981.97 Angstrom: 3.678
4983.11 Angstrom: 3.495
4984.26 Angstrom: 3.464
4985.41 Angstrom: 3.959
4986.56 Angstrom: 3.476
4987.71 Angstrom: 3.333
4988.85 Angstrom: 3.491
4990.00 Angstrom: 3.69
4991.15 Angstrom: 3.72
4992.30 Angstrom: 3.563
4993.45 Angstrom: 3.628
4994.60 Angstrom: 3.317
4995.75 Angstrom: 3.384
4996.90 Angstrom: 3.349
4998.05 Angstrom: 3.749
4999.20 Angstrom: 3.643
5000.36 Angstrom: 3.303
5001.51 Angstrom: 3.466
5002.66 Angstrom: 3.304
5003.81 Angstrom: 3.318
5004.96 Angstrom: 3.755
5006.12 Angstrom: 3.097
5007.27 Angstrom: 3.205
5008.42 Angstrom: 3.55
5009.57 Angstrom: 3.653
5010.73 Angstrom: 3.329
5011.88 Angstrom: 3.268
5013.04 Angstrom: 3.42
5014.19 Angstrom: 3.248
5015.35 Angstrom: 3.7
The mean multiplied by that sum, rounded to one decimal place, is 26.6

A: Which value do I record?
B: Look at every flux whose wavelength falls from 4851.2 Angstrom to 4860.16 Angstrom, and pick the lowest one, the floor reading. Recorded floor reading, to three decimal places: 3.339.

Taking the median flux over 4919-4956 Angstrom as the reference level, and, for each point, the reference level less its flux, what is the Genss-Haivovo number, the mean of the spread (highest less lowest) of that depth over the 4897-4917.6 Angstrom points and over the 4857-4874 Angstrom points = 0.66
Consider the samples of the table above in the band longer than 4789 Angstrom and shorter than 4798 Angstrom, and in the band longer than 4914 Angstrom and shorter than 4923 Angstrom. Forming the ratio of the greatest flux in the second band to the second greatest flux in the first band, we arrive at 0.98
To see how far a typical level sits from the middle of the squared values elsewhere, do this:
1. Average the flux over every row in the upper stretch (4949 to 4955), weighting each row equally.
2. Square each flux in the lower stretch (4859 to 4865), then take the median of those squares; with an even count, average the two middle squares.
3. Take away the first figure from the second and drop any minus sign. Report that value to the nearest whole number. 9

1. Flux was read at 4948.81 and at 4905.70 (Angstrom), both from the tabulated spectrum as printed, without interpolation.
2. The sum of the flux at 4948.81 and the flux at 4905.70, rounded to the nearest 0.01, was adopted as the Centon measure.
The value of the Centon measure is 7.55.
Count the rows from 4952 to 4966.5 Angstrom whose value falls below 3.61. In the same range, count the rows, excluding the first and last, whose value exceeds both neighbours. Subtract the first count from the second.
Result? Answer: 1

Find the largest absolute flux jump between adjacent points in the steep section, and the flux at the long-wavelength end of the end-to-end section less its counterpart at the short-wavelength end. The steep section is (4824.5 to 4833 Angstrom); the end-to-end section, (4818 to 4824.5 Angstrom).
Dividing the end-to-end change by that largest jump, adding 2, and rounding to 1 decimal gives 2.0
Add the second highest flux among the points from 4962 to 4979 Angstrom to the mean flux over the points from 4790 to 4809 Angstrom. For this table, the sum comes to 7.82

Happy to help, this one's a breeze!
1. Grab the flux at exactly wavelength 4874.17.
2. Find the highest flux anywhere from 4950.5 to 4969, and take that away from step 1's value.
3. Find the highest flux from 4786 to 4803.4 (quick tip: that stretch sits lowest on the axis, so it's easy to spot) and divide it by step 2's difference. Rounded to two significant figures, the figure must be -10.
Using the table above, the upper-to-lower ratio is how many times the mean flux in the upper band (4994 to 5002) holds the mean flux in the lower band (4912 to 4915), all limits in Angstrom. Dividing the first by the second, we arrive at 0.93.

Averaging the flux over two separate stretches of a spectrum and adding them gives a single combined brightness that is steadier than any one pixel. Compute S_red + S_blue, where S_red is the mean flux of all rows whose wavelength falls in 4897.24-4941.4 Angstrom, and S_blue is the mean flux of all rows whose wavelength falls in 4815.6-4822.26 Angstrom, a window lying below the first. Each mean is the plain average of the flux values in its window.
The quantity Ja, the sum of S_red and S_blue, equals 7.39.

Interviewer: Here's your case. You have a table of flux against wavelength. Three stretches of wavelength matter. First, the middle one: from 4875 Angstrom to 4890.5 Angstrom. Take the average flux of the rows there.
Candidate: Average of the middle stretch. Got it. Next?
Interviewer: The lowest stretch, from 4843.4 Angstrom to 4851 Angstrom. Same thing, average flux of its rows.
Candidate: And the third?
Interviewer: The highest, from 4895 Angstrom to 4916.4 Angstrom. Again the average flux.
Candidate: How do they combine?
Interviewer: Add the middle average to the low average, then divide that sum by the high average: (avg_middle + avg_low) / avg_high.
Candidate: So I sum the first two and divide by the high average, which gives 1.89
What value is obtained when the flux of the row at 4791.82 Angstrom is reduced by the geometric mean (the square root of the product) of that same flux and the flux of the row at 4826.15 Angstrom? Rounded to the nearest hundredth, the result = 0.20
